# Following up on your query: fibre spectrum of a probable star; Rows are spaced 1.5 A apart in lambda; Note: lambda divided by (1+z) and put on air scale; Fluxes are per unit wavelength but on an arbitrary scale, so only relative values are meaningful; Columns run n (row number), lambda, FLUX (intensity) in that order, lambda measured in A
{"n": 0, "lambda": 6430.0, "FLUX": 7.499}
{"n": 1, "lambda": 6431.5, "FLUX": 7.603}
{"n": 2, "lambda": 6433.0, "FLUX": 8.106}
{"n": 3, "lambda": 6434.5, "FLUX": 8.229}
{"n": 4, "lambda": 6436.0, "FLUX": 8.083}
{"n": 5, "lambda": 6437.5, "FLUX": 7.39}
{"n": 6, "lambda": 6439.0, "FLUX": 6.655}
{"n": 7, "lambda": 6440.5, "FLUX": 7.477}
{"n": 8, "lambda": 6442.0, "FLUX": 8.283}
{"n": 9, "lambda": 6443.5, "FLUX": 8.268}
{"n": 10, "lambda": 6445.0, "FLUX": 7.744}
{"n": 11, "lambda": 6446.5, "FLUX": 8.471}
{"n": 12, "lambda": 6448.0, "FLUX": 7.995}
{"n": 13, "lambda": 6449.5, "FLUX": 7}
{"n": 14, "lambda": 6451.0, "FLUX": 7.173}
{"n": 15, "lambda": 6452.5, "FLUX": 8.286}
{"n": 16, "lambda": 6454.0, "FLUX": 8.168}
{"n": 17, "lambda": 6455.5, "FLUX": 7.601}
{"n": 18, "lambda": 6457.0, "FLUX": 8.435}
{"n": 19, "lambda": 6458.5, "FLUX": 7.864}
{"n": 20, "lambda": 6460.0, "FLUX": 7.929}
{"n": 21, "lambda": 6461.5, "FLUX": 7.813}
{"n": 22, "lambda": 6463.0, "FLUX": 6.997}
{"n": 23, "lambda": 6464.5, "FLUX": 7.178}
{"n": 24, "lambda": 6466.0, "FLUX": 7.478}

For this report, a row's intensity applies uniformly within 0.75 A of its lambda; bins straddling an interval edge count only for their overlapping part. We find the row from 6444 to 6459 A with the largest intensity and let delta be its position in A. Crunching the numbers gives 6446.5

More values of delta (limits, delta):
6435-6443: 6442.0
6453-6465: 6457.0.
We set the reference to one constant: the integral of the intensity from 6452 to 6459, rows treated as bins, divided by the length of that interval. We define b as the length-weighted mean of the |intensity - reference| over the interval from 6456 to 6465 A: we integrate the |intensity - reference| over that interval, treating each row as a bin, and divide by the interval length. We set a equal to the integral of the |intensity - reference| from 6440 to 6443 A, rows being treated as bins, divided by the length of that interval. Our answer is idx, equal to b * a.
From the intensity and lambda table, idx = 0.18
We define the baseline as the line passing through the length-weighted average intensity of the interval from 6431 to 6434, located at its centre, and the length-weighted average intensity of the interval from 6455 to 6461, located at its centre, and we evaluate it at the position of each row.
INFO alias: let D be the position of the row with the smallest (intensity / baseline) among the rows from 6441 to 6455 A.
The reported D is 6449.5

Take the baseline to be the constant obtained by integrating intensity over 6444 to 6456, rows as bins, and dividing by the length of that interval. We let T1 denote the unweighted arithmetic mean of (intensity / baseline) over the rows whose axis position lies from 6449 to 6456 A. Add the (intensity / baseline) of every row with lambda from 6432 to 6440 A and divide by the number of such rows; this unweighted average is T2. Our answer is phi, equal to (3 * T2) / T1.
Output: 3.02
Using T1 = 0.98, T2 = 0.98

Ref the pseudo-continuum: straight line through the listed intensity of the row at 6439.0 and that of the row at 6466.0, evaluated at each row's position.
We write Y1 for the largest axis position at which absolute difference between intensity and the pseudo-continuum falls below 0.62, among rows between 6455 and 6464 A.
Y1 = 6463.0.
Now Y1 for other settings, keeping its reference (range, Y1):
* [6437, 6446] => 6439.0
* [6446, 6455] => 6451.0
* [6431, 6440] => 6439.0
